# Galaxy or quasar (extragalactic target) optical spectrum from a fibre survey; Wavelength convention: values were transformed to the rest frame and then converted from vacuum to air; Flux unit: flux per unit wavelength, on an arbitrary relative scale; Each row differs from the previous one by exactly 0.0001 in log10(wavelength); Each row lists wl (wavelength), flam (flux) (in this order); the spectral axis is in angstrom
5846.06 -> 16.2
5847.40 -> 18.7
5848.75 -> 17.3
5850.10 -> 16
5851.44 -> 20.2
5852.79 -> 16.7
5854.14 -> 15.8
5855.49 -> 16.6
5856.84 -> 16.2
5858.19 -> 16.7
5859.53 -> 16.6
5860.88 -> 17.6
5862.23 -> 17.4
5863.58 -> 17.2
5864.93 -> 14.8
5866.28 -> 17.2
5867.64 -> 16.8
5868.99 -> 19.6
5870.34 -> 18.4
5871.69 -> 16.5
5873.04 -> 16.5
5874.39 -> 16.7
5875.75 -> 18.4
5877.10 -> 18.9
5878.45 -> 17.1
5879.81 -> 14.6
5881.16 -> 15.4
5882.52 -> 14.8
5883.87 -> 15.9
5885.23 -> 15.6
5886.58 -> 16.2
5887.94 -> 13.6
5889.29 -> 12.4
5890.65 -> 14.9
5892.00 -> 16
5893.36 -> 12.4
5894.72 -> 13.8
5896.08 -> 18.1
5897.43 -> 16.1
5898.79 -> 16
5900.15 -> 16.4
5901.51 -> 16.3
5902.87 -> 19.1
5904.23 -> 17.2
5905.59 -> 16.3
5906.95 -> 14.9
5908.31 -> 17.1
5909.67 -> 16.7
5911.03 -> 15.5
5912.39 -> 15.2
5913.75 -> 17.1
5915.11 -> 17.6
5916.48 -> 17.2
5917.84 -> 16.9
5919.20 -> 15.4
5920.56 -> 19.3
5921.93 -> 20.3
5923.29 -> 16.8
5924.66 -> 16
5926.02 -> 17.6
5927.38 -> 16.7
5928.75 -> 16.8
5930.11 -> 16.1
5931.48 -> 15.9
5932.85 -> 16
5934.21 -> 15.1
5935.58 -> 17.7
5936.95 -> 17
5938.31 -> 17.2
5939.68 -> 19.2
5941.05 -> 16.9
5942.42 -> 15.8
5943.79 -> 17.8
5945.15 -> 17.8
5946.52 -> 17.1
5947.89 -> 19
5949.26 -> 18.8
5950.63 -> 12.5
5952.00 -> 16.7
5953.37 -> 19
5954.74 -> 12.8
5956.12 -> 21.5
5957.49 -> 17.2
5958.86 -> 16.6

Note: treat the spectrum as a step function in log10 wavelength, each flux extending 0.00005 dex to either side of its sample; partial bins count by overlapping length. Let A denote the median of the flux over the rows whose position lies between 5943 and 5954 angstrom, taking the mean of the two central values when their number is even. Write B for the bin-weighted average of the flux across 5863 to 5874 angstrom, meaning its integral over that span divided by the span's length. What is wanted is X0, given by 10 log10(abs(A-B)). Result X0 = -1.6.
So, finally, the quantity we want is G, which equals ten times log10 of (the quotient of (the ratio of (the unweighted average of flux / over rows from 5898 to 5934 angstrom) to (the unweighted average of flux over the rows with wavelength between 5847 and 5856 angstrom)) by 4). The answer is -6.16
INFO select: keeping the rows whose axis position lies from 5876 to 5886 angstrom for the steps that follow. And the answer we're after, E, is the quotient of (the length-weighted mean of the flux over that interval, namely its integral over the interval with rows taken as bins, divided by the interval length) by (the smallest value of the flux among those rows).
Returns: 1.11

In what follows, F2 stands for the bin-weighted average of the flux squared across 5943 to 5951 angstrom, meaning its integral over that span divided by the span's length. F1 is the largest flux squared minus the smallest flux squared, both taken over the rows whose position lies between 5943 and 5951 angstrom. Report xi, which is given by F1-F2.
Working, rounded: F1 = 205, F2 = 305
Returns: -100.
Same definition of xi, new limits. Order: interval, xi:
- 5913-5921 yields -161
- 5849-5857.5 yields -130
